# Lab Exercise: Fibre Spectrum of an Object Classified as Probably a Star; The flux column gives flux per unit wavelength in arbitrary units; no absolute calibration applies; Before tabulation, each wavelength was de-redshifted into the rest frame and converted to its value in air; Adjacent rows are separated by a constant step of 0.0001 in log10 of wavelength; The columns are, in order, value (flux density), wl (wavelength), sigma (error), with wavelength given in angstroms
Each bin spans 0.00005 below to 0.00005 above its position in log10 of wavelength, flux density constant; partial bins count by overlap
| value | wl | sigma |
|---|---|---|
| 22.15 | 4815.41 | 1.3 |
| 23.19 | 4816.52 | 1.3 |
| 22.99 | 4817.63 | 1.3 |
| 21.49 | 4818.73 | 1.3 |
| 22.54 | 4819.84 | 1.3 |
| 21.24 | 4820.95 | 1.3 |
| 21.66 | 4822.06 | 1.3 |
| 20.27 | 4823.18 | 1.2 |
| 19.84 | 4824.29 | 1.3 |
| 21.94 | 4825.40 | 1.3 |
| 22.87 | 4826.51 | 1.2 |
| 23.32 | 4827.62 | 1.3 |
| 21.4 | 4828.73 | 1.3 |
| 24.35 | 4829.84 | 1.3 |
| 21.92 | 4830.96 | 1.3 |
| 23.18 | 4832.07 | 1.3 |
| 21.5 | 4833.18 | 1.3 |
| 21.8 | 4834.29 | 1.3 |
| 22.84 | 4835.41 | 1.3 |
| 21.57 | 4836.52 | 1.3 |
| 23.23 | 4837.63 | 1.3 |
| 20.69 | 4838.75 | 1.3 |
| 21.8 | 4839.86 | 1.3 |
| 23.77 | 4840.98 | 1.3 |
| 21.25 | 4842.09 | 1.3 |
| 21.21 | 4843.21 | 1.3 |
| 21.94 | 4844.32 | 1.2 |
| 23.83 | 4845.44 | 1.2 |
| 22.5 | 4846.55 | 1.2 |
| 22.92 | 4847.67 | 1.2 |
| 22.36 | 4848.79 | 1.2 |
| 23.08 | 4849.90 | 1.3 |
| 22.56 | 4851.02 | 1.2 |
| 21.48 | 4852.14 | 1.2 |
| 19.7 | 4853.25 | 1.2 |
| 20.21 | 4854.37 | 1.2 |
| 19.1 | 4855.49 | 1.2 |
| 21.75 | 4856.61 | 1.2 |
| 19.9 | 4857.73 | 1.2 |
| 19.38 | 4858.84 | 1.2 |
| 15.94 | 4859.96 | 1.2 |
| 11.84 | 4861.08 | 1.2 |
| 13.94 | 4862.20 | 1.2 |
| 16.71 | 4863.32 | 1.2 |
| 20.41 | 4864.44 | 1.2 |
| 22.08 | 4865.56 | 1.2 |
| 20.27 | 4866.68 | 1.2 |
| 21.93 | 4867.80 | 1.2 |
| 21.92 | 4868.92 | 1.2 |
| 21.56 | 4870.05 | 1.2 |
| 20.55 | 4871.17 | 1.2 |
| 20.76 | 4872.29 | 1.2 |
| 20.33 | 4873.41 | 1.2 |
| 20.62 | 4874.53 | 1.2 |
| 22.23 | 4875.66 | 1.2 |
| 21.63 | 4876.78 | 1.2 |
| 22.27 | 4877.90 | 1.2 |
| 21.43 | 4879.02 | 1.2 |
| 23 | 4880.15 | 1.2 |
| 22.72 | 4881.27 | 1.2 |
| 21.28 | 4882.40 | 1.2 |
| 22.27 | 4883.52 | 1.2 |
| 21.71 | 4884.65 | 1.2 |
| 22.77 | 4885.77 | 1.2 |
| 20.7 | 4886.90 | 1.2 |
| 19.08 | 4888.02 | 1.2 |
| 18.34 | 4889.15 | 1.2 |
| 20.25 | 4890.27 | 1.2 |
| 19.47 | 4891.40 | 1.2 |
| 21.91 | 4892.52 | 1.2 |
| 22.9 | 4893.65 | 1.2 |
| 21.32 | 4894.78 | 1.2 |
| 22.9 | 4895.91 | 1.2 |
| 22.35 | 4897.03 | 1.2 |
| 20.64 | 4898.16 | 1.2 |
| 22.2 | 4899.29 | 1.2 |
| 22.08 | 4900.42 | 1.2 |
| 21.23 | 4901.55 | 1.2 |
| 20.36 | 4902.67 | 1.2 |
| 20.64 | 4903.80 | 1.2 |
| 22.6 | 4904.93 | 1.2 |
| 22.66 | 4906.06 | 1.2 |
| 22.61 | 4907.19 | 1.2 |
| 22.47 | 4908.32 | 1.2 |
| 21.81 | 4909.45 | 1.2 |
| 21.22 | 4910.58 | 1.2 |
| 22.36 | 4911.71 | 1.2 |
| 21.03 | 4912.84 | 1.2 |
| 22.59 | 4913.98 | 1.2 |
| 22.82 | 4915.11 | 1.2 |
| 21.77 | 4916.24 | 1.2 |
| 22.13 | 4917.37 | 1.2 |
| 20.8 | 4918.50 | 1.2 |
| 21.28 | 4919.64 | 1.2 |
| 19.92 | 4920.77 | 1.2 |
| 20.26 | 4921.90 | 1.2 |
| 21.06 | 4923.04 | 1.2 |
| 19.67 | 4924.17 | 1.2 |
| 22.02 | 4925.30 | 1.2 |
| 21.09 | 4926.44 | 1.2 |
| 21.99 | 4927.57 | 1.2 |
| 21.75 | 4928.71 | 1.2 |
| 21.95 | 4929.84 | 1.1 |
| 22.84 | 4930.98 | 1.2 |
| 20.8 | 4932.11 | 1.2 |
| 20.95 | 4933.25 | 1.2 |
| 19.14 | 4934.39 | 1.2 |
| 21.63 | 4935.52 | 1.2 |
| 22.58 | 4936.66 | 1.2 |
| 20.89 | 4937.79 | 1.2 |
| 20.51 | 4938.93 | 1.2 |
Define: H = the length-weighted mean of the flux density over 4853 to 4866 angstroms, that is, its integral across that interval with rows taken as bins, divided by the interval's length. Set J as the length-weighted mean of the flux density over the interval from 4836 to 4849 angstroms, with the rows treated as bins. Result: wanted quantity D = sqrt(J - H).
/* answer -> 2.0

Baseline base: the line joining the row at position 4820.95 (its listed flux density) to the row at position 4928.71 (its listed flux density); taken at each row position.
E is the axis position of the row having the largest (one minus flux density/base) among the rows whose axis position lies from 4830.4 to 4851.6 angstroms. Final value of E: 4838.75 angstroms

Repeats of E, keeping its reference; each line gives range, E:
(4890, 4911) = 4891.40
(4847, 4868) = 4861.08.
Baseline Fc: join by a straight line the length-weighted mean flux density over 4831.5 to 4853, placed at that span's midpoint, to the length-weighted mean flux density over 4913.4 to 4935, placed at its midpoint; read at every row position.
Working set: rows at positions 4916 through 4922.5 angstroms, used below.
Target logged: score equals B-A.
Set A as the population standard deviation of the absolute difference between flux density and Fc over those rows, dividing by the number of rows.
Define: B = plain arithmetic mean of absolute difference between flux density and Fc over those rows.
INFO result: 0.27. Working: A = 0.44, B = 0.71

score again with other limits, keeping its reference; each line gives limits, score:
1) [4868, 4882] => 0.27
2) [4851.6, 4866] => 0.45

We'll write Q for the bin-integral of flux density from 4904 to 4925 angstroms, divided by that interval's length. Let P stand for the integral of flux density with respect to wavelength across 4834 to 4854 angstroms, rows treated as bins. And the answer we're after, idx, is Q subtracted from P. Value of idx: 421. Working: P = 442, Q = 21.6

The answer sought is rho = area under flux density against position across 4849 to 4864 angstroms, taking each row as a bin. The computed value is 285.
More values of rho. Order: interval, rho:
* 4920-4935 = 316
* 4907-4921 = 305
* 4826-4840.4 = 322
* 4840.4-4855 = 322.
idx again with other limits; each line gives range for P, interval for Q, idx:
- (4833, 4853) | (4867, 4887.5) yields 423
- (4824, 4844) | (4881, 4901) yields 422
